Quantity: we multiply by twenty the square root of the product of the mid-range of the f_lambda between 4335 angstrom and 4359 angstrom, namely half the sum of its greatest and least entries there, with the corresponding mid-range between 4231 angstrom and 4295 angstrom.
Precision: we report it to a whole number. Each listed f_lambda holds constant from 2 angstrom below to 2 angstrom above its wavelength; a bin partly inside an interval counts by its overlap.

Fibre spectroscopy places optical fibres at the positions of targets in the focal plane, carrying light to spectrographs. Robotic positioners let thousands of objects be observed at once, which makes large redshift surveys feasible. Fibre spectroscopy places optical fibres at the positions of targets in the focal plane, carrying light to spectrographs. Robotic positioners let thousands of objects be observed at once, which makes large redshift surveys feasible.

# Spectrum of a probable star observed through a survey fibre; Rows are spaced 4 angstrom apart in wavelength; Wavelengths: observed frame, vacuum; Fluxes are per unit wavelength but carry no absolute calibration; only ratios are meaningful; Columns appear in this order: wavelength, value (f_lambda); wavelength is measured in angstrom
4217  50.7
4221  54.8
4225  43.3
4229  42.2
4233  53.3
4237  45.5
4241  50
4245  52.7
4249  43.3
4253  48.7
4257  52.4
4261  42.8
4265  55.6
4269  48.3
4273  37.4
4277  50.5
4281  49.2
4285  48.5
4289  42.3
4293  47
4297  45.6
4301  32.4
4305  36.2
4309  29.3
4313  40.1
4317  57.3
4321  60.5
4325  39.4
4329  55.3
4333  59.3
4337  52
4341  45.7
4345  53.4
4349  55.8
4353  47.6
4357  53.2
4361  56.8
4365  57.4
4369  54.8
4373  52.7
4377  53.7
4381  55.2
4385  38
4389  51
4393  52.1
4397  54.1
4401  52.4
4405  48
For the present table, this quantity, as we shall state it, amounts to 972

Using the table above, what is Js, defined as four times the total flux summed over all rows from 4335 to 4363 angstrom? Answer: 1458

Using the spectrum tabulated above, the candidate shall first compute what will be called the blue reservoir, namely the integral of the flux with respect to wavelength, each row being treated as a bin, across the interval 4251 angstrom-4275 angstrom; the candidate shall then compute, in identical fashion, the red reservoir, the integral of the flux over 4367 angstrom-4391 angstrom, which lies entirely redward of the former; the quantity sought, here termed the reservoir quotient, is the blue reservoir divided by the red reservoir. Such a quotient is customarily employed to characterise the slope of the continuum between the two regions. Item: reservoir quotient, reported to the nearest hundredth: 0.93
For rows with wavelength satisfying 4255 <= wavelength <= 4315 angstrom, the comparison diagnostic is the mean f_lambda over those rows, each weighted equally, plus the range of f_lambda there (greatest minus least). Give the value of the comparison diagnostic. 70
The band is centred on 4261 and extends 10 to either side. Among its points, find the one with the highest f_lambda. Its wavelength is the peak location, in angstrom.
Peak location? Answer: 4265 angstrom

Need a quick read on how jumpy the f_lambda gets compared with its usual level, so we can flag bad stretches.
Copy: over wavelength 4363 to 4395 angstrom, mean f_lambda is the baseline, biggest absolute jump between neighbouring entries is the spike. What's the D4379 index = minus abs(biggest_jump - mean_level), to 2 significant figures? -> -35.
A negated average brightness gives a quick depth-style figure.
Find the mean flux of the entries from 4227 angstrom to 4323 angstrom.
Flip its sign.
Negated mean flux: -46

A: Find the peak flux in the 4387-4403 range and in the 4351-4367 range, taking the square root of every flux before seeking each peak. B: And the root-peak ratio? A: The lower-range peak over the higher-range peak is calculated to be 1.03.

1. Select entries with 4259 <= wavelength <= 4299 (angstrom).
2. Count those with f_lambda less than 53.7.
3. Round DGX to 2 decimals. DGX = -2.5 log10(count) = -2.39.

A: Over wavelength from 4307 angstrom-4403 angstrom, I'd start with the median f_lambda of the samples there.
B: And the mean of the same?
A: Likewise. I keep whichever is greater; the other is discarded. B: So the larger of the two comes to 53.3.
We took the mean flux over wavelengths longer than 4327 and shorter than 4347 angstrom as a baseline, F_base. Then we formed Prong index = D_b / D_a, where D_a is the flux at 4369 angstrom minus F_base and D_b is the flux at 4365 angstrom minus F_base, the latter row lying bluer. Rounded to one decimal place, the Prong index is 2.6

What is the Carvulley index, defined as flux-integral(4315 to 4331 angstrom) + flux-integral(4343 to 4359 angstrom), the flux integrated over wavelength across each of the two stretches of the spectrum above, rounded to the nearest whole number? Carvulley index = 1690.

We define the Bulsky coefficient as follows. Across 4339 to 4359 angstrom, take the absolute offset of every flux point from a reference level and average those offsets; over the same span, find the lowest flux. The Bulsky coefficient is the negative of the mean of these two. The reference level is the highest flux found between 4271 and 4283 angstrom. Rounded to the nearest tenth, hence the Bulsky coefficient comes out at -24.7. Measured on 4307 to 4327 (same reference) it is -20.6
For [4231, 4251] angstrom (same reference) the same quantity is -23.4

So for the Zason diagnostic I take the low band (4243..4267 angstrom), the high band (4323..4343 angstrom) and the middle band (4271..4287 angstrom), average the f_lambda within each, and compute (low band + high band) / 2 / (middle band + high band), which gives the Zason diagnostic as 0.515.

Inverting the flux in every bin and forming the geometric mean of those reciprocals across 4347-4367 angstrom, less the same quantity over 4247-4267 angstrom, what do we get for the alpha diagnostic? -0.0022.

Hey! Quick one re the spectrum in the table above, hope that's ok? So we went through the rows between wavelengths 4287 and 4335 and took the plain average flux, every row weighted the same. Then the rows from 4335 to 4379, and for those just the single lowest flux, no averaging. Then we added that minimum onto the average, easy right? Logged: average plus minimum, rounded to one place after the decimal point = 91.1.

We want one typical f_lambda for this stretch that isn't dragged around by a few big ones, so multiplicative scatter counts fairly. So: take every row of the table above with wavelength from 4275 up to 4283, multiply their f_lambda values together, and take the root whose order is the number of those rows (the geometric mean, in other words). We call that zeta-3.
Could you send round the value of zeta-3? 49.8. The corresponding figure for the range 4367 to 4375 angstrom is 53.7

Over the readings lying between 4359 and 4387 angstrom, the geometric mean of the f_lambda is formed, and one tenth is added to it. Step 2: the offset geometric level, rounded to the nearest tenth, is 52.3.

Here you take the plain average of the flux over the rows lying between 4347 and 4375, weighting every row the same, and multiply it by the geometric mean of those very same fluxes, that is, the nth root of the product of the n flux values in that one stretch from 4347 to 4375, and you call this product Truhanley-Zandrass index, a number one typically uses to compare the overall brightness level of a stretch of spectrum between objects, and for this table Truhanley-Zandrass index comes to 2916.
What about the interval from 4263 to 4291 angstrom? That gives 2231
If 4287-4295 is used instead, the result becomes 1991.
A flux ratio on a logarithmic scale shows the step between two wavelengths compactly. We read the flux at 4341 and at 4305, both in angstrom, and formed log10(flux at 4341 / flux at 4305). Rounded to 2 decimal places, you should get 0.10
